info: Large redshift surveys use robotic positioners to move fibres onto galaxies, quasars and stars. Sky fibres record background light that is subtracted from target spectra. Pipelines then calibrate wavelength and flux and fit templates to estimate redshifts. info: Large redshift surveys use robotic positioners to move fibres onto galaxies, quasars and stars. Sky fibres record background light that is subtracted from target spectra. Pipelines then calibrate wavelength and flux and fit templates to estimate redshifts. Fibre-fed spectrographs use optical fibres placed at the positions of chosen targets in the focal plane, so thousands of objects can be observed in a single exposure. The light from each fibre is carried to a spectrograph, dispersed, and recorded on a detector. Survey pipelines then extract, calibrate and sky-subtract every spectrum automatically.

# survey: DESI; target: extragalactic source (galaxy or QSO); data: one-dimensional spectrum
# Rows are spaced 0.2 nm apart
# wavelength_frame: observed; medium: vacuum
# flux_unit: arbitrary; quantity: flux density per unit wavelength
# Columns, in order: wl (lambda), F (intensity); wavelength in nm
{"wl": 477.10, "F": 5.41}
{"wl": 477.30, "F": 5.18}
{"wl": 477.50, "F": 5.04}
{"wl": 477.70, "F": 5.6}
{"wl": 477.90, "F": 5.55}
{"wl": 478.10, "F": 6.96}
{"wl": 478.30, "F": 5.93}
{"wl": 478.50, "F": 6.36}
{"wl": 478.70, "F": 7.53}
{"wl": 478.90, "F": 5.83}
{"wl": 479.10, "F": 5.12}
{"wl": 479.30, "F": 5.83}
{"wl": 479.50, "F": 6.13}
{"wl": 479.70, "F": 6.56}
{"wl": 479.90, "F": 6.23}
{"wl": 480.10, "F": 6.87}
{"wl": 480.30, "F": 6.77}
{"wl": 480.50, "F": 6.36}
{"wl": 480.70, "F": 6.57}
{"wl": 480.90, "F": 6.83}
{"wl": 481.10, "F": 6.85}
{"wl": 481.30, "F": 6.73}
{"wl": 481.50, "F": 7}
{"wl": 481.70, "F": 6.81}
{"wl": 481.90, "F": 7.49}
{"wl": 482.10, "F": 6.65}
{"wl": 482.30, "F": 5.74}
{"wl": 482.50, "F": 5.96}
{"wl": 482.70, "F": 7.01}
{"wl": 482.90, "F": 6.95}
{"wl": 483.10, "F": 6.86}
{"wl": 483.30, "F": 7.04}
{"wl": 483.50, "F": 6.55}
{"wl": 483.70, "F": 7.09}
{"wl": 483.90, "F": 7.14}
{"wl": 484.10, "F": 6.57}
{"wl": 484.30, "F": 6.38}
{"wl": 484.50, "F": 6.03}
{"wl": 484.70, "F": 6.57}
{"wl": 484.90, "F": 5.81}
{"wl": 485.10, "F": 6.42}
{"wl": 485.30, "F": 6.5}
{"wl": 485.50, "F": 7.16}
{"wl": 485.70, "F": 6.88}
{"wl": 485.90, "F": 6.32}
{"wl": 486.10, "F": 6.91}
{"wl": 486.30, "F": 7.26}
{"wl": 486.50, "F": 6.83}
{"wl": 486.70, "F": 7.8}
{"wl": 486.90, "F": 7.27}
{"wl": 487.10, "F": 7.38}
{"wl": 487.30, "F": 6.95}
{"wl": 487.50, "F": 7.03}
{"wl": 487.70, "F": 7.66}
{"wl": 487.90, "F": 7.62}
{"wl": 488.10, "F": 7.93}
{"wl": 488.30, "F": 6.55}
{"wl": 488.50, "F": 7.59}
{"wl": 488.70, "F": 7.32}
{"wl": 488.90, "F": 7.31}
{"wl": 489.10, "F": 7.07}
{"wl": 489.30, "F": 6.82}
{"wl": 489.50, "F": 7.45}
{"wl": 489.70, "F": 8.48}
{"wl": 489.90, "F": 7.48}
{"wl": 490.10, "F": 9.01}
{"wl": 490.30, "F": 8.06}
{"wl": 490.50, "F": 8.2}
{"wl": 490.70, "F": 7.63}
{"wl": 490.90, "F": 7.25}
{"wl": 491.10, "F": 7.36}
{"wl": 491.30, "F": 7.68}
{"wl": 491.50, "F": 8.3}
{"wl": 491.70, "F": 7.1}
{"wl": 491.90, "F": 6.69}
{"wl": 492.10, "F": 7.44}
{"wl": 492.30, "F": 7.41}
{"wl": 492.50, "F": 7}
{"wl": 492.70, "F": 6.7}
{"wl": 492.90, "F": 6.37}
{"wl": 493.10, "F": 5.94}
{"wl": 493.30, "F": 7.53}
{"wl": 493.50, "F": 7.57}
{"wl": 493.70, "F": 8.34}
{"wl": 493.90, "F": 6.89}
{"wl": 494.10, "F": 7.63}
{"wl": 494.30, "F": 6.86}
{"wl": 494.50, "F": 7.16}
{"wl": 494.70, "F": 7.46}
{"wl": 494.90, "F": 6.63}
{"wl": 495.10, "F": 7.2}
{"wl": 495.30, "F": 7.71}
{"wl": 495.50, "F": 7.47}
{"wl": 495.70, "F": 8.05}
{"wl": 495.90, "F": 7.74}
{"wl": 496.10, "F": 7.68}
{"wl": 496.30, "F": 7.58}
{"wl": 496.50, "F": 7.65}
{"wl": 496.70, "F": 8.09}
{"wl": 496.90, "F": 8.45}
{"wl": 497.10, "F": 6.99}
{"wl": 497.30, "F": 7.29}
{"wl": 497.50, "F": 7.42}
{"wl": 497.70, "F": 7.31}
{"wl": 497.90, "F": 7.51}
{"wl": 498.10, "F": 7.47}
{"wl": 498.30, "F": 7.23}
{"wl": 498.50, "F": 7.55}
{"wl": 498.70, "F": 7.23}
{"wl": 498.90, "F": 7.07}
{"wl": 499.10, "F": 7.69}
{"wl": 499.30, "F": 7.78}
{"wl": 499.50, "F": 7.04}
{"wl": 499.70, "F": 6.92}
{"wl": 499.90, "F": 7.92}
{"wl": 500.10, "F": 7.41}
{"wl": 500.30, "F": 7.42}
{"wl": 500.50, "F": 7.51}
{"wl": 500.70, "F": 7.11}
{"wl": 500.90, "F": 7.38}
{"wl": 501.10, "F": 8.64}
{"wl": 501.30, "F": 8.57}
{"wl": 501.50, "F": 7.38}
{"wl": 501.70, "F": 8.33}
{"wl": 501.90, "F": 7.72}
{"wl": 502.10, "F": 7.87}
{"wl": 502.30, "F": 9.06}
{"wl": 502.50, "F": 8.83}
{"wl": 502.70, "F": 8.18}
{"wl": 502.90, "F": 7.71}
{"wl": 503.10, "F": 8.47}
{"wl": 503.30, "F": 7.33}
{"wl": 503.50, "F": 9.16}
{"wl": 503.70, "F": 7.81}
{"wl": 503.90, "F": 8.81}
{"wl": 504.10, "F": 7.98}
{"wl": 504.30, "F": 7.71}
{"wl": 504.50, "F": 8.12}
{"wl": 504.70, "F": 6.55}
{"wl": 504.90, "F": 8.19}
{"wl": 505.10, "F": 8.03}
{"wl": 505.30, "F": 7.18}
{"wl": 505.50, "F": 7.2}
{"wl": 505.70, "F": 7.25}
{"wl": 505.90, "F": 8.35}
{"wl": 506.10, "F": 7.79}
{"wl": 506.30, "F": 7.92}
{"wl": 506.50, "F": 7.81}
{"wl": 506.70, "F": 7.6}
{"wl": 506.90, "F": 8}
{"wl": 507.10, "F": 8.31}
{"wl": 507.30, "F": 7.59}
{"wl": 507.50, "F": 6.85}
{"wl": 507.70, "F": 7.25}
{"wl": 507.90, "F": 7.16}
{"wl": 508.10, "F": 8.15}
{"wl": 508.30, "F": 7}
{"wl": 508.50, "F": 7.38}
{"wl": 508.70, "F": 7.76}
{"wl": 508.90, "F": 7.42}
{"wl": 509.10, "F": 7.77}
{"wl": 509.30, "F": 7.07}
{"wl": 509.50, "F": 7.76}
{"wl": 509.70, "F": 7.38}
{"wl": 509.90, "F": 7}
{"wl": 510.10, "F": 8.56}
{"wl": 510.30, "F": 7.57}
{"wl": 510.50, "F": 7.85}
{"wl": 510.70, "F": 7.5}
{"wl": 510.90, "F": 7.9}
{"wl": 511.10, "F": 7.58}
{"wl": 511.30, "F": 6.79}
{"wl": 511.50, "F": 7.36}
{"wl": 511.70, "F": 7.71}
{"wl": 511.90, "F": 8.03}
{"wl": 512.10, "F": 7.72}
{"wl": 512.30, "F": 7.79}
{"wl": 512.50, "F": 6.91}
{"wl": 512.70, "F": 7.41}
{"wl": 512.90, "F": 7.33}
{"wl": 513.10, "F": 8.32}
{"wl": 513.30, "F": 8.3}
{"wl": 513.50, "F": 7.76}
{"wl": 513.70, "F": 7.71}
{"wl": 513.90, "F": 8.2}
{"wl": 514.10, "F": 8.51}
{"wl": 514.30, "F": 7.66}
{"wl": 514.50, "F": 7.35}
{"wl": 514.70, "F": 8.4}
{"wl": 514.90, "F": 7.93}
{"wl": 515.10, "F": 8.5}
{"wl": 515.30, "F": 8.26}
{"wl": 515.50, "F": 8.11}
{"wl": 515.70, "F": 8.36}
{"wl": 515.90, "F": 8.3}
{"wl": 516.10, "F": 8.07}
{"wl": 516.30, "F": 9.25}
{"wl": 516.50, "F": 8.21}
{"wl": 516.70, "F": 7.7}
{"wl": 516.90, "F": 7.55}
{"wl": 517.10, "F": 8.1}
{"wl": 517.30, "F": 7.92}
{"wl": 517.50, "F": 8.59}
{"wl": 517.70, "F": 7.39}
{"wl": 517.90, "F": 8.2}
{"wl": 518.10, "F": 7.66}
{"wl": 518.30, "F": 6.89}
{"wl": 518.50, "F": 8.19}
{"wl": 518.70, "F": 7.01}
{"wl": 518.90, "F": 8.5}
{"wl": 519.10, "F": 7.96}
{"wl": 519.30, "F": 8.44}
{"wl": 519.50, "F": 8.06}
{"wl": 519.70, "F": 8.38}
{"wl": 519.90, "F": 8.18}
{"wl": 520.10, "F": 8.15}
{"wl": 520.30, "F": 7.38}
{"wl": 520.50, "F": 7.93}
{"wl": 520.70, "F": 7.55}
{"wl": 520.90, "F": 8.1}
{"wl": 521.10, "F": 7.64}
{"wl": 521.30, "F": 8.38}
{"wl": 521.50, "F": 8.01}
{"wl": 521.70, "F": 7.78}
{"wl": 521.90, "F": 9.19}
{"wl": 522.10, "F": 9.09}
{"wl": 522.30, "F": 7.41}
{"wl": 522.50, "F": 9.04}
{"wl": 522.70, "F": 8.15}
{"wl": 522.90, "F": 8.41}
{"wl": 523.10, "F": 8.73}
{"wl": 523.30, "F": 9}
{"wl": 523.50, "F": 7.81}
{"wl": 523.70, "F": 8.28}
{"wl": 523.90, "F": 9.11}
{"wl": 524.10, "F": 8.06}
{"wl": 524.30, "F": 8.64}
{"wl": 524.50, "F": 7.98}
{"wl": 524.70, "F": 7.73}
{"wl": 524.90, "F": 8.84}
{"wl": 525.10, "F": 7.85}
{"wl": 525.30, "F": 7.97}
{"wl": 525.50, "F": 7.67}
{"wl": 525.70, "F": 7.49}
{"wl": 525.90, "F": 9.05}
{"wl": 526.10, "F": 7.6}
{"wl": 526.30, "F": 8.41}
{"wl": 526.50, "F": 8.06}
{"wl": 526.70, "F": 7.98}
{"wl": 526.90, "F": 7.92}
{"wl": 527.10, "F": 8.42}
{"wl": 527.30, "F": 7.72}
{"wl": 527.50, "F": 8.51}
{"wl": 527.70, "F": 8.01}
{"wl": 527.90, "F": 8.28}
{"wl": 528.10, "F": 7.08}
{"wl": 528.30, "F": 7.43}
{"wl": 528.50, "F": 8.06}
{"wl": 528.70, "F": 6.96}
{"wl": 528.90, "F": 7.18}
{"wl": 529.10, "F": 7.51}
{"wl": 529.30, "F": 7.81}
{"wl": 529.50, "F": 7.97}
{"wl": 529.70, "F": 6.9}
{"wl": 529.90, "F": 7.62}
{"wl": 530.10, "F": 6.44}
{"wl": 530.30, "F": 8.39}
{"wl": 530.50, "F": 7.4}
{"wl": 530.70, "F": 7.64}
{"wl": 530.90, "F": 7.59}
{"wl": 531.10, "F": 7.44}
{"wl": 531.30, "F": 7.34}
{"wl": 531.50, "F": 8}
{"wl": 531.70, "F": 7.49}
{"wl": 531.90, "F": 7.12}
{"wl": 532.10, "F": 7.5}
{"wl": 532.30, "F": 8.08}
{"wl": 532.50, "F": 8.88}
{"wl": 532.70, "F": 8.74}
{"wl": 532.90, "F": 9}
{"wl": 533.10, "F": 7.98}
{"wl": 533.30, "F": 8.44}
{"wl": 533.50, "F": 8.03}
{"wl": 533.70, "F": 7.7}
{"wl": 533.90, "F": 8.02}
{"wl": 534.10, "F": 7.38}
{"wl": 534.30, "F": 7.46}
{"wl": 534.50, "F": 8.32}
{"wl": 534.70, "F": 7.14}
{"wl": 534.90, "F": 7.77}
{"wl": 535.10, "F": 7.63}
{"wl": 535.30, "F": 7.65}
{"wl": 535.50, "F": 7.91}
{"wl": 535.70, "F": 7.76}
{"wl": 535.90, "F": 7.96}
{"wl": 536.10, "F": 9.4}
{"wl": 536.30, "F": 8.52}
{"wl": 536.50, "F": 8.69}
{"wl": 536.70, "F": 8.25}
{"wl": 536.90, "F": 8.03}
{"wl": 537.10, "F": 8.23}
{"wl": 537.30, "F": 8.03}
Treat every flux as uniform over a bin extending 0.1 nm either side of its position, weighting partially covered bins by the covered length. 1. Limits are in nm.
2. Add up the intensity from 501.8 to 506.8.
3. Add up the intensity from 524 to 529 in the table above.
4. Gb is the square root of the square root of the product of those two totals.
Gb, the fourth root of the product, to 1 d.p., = 14.1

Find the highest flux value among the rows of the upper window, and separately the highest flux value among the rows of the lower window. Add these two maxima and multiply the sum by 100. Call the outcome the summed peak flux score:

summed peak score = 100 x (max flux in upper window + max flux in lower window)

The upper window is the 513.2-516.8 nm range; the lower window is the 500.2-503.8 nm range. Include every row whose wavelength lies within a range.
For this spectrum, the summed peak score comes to 1841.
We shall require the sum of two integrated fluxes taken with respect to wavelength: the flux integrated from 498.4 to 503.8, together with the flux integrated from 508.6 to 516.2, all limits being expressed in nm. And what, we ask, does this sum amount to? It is 101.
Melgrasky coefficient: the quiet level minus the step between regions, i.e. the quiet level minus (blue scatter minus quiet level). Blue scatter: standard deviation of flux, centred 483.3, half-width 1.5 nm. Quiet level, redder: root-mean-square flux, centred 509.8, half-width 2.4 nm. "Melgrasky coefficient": 14.6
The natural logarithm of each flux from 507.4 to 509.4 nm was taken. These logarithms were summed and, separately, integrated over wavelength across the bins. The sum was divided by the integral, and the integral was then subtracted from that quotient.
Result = 1.005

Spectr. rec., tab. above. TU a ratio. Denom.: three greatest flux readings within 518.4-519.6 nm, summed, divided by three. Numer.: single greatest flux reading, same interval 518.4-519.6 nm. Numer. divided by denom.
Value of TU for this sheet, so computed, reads 1.01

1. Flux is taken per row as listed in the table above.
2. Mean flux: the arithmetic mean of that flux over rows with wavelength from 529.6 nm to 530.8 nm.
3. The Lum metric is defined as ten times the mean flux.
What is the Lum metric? 74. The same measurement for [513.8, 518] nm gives 81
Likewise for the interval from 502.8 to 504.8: 80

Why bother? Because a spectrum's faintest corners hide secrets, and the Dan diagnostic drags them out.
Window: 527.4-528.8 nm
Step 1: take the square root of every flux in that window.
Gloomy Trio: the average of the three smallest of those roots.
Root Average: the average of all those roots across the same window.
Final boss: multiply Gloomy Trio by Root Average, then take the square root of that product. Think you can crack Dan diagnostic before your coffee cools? 2.73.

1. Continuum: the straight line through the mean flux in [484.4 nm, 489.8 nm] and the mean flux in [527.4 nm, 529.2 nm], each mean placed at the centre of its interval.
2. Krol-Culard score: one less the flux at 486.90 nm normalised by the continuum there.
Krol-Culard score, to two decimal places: -0.03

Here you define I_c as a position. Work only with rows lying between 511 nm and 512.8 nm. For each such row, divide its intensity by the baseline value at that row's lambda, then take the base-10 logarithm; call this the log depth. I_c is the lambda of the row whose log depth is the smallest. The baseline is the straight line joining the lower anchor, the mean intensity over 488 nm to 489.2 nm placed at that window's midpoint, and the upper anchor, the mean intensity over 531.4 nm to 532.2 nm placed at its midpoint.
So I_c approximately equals 511.30 nm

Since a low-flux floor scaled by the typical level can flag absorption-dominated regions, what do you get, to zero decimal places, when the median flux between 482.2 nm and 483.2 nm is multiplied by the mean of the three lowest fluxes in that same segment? 42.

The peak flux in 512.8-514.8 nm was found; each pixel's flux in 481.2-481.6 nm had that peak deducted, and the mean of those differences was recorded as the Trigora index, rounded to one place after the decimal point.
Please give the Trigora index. -1.6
